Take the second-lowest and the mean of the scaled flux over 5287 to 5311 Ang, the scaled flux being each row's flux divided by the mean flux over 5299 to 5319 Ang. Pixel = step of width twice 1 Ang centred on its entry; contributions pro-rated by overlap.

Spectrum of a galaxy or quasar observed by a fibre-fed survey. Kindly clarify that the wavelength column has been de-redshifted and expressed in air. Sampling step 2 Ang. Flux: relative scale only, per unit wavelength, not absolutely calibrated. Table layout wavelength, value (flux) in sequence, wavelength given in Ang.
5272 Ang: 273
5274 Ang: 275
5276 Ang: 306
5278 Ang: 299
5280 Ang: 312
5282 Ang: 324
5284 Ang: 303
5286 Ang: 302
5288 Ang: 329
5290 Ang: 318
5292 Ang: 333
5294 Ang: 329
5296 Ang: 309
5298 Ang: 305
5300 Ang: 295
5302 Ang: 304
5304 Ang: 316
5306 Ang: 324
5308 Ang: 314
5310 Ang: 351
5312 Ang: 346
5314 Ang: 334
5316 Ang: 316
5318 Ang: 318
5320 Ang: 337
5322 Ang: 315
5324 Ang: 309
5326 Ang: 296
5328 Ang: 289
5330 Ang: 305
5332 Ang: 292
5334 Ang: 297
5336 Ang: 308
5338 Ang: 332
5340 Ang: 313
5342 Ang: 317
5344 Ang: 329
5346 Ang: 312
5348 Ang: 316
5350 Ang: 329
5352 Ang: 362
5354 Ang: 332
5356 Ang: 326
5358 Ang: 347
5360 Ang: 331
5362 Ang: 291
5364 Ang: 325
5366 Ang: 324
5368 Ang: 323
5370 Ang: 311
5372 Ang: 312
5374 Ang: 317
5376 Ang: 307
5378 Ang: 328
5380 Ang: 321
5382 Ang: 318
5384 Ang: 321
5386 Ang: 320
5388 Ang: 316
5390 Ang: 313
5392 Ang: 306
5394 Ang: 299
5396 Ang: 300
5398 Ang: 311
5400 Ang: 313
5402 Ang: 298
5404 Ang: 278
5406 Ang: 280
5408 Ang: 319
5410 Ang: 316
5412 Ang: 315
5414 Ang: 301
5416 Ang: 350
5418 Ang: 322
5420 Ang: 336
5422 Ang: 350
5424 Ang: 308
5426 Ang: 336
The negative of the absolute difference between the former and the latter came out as -0.046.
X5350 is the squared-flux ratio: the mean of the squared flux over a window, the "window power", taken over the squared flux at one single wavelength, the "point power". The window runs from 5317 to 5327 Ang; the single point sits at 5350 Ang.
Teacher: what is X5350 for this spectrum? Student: 0.92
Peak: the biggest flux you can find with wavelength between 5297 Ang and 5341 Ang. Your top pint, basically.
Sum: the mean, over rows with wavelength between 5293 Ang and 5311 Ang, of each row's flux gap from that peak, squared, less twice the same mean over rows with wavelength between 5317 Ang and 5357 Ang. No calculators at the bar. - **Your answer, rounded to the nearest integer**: -1488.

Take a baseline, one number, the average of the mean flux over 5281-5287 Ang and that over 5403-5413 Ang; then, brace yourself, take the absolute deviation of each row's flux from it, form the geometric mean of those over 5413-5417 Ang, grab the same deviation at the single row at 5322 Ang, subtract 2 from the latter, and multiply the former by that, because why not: 106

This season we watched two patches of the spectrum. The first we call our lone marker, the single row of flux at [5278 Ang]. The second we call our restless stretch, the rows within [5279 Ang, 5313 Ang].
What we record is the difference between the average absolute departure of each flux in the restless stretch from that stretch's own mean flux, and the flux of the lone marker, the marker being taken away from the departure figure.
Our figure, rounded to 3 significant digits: -286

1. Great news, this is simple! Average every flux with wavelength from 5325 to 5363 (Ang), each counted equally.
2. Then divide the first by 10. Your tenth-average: 31.7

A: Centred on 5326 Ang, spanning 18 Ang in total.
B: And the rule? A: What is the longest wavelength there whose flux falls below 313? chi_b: 5334 Ang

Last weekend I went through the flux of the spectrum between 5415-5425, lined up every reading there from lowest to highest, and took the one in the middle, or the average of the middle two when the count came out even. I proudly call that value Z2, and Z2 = 336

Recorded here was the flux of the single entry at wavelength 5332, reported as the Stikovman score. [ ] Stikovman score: 292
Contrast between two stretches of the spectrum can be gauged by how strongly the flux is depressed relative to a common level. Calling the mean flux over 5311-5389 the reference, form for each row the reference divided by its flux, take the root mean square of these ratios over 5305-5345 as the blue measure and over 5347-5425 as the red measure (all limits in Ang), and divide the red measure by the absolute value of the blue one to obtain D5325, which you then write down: 1.00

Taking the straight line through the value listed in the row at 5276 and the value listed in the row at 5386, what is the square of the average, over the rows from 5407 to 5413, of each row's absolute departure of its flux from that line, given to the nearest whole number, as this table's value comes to 41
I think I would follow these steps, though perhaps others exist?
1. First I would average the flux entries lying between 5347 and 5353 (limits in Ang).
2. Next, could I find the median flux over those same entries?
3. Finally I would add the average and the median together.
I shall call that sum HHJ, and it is 665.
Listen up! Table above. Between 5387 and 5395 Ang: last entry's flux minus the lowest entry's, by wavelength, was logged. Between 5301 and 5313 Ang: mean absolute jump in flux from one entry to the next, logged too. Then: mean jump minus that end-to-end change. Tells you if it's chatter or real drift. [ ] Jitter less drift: 31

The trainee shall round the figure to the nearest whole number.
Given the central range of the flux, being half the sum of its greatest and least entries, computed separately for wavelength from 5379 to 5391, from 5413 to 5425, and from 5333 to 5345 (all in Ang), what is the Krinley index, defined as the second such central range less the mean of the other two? 10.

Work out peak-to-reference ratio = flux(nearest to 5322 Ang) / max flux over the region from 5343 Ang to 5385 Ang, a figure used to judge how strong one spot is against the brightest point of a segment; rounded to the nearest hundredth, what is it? 0.87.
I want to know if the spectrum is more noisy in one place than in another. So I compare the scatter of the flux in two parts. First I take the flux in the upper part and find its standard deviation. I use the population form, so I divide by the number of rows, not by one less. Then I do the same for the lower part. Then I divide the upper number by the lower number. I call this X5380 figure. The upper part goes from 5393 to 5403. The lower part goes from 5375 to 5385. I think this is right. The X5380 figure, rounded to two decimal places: 0.94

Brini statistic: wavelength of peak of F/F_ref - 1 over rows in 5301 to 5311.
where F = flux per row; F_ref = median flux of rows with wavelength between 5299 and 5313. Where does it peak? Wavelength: 5310 Ang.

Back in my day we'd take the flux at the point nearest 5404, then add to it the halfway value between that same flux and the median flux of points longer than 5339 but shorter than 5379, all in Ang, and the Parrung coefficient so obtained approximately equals 579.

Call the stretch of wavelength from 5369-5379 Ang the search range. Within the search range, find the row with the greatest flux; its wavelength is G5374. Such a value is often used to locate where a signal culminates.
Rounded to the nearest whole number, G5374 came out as 5378 Ang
